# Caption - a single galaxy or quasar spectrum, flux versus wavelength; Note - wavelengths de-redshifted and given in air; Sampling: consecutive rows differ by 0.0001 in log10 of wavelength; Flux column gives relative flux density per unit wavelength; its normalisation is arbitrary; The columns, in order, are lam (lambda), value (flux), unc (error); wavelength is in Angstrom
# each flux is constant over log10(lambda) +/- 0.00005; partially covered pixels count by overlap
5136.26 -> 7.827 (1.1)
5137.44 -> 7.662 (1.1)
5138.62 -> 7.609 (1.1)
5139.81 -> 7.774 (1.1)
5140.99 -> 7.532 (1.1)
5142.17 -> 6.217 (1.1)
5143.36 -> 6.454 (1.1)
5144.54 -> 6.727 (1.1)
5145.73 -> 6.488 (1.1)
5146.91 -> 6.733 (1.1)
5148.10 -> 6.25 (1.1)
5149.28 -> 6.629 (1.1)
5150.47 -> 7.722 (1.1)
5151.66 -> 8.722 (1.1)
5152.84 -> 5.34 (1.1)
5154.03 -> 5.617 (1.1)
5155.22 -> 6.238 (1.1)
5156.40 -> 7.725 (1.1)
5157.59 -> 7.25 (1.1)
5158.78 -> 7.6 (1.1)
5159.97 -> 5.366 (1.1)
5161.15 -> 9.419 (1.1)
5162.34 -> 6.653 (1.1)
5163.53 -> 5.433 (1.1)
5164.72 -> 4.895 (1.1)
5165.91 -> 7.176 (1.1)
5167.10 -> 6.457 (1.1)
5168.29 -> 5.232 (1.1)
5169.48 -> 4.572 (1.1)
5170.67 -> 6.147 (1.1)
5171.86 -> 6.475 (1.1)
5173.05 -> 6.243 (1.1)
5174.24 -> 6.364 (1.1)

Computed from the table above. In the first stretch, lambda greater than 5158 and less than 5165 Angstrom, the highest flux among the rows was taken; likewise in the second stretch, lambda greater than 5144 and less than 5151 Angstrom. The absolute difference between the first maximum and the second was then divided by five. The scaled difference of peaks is 0.339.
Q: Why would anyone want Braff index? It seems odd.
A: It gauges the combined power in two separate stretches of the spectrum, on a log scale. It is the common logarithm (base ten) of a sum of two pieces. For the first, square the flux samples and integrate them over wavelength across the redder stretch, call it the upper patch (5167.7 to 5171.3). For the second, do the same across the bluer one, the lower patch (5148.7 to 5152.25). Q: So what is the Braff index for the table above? 2.50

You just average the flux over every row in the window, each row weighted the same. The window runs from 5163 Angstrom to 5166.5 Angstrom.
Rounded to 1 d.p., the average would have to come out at 5.8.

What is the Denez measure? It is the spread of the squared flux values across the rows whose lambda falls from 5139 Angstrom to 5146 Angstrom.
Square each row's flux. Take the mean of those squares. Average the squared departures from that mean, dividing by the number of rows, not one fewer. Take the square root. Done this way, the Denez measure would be 8.2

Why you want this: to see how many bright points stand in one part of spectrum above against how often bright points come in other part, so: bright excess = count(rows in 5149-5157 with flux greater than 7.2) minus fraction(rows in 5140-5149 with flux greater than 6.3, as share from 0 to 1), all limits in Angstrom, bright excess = 2.3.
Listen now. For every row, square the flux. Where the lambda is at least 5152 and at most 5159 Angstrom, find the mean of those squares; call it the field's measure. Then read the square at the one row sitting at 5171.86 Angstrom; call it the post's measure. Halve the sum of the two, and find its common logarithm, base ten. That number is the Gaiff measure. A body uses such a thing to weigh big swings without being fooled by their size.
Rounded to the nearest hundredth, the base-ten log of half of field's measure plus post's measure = 1.64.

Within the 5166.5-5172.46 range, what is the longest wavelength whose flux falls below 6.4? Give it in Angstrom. 5170.67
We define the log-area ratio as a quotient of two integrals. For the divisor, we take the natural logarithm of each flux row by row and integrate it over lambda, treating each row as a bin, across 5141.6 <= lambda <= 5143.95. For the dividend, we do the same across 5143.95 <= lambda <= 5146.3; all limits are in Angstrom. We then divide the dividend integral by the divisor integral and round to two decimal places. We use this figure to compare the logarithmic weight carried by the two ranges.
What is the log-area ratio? 1.02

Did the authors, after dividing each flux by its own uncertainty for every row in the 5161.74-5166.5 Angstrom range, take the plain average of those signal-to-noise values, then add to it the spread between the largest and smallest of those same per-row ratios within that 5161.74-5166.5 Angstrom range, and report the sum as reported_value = 7.6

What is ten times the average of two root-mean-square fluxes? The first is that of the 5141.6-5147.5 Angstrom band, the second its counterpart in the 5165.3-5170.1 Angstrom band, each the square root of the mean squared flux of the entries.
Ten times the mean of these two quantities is 62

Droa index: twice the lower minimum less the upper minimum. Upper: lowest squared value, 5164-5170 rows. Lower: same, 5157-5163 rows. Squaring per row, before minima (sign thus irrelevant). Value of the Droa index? 37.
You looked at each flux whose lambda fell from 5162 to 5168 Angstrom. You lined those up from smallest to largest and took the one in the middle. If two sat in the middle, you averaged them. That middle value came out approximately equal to 6.5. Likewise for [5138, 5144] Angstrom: 7.5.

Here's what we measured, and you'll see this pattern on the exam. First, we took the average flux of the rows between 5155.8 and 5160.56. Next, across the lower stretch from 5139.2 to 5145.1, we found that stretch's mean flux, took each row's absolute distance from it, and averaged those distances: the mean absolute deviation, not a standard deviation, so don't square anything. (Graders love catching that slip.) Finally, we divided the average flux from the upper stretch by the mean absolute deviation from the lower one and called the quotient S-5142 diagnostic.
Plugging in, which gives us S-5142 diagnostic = 12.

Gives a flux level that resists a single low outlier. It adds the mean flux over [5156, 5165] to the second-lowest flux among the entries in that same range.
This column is 12.2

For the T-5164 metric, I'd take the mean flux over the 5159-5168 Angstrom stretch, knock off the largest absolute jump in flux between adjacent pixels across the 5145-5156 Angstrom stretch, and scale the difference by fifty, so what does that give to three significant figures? 155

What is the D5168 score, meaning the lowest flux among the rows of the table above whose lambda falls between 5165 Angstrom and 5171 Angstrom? 4.572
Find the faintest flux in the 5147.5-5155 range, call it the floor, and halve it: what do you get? 2.7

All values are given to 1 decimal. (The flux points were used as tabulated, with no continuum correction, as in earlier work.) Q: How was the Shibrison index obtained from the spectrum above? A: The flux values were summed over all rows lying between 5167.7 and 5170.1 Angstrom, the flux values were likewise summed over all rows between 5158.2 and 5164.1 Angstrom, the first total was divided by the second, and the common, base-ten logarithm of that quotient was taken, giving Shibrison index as -0.5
